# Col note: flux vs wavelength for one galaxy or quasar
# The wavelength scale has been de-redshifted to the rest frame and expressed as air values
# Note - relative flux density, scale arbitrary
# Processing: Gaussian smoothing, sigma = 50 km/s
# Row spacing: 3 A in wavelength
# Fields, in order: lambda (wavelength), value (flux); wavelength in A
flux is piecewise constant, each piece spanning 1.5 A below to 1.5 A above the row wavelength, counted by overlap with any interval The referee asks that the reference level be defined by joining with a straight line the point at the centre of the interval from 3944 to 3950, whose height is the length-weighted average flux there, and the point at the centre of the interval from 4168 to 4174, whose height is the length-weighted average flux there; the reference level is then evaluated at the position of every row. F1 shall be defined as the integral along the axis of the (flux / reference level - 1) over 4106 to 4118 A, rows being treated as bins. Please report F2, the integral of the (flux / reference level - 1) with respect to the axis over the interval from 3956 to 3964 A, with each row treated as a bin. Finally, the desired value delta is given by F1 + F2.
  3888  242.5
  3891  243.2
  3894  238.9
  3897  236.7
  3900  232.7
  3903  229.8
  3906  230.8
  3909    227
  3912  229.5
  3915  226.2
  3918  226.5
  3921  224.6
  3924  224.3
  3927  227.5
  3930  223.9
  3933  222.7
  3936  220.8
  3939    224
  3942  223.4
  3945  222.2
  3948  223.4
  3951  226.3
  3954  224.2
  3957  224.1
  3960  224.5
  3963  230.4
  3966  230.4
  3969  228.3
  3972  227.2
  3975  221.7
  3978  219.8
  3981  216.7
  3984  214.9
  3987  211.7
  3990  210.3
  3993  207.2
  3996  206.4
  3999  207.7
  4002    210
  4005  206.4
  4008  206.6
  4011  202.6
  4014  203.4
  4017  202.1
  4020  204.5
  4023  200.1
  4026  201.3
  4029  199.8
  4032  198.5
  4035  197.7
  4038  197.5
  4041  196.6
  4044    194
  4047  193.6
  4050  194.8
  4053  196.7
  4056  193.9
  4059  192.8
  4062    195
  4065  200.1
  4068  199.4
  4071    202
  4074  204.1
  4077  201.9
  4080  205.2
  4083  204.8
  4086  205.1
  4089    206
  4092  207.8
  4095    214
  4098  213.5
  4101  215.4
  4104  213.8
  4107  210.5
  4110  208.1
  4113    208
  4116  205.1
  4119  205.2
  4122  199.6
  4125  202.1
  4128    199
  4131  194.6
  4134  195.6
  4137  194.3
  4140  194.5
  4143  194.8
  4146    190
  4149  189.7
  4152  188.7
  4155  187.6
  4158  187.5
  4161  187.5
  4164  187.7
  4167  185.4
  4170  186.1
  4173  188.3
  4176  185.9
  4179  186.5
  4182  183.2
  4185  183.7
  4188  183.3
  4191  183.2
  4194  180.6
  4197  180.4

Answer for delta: 0.9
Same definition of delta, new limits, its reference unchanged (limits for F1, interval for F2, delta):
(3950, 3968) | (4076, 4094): 0.9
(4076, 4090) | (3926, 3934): 0.2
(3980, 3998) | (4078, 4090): -0.2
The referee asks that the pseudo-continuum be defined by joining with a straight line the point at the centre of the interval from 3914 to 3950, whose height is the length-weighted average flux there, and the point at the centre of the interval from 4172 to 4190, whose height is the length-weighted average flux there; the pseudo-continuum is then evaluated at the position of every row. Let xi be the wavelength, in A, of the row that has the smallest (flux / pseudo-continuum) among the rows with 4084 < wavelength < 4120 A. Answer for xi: 4086 A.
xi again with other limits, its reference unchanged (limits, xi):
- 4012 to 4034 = 4032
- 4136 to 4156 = 4155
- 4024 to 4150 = 4044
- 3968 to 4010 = 3996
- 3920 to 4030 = 4023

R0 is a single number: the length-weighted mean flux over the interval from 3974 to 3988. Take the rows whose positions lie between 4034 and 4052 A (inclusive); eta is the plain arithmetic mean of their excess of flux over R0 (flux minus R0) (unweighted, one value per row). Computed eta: -21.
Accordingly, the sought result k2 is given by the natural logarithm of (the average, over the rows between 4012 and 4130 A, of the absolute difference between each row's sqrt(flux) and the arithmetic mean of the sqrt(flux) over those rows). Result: -1.8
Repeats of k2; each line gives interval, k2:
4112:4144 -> -1.9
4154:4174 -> -3.5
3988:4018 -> -2.6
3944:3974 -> -2.5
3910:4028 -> -1.2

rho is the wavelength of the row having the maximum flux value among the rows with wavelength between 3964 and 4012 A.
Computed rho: 3966 A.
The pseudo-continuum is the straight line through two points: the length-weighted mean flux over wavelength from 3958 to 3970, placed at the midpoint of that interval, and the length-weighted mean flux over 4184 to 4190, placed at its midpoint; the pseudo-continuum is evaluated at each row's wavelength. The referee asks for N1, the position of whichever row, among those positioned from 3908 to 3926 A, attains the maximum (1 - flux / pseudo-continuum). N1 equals 3921 A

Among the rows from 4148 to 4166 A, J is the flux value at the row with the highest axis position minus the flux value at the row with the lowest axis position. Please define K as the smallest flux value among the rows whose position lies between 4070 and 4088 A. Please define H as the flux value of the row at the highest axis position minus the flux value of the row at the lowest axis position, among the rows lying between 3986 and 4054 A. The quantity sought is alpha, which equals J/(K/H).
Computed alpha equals 0.1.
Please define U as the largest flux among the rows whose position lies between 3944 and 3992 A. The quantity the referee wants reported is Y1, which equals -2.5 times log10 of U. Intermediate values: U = 230.4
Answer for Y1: -5.91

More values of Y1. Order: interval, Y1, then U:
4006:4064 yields -5.79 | 206.6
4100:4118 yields -5.83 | 215.4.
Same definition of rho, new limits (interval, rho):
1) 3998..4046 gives 4002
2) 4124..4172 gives 4125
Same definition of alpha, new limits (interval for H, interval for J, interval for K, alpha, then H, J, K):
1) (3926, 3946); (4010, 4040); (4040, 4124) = 0.1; -5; -5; 192.8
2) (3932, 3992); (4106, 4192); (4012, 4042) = 1.7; -12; -27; 196.6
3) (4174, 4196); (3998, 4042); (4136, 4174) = 0.3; -5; -11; 185.4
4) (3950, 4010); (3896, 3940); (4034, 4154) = 1.3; -20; -13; 188.7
